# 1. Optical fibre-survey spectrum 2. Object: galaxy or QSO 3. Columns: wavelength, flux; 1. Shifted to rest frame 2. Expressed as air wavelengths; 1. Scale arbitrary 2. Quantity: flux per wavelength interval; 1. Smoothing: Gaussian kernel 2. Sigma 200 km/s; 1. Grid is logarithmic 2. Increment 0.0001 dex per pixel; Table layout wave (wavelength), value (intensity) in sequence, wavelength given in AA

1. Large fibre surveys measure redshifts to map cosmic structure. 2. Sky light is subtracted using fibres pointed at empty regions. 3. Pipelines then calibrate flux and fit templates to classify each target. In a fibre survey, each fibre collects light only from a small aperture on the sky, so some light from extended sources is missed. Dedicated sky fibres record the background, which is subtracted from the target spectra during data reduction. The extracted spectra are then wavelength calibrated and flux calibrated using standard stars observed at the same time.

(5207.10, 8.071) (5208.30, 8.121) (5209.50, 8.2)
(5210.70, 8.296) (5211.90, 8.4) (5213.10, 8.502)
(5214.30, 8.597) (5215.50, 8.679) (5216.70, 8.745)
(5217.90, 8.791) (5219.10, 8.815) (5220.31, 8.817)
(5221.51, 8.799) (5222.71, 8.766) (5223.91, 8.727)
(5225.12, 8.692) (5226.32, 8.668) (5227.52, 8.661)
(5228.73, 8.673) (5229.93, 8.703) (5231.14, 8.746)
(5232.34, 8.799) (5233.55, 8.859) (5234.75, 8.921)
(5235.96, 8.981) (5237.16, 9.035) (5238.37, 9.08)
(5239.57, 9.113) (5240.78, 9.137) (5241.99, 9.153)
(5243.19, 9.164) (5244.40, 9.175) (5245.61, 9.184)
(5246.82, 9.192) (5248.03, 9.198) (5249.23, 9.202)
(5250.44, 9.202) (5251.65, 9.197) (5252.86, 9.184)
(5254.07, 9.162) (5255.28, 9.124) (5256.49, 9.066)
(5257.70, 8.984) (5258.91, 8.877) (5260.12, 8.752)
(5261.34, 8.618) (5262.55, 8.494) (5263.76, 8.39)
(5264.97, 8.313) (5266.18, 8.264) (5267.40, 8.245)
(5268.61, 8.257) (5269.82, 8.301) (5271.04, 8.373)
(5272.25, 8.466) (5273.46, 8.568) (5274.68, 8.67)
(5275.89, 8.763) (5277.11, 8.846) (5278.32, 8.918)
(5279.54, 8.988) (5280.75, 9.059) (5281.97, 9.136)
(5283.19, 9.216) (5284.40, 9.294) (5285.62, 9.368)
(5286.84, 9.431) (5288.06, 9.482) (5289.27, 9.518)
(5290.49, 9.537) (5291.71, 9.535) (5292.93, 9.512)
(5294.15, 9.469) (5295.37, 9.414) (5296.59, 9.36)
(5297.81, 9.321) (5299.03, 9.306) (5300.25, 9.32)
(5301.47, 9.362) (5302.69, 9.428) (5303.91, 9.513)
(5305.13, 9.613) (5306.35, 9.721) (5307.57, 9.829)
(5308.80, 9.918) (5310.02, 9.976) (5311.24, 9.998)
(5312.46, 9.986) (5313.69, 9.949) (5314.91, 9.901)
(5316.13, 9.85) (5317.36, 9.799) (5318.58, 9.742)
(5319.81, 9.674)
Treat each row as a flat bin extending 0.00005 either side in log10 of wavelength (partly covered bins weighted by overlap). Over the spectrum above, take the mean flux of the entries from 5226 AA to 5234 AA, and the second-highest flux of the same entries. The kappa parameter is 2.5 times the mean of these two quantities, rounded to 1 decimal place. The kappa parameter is 21.9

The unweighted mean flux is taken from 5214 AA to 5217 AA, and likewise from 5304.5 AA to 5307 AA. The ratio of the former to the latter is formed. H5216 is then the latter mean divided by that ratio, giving 10.8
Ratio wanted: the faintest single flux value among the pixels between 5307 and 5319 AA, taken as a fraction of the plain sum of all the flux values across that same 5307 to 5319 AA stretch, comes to 0.0985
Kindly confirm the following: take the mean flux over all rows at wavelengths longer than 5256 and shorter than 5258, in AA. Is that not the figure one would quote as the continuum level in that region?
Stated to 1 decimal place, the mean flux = 9.0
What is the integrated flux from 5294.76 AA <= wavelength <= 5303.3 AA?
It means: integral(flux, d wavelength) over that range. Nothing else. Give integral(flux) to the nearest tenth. 79.9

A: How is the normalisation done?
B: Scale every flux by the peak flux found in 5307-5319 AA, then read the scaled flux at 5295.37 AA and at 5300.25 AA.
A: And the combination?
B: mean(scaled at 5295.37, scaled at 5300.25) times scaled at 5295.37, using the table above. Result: 0.882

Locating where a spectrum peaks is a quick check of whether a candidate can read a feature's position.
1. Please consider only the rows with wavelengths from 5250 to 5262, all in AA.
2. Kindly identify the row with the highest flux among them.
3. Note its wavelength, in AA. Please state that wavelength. 5250.44 AA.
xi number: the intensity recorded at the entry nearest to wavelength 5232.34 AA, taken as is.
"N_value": 8.799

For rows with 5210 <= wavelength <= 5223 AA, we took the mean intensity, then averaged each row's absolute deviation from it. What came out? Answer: 0.15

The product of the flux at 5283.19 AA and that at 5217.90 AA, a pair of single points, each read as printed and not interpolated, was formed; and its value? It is 81.0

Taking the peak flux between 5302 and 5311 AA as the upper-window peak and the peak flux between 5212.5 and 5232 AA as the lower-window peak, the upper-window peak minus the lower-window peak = 1.2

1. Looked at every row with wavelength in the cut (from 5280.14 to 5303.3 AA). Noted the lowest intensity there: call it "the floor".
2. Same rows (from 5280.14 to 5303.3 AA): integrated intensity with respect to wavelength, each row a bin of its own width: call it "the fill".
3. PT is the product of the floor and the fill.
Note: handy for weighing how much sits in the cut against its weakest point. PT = 1966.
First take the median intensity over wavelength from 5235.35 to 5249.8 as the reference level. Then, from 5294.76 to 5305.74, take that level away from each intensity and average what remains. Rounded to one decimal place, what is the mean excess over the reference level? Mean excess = 0.2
